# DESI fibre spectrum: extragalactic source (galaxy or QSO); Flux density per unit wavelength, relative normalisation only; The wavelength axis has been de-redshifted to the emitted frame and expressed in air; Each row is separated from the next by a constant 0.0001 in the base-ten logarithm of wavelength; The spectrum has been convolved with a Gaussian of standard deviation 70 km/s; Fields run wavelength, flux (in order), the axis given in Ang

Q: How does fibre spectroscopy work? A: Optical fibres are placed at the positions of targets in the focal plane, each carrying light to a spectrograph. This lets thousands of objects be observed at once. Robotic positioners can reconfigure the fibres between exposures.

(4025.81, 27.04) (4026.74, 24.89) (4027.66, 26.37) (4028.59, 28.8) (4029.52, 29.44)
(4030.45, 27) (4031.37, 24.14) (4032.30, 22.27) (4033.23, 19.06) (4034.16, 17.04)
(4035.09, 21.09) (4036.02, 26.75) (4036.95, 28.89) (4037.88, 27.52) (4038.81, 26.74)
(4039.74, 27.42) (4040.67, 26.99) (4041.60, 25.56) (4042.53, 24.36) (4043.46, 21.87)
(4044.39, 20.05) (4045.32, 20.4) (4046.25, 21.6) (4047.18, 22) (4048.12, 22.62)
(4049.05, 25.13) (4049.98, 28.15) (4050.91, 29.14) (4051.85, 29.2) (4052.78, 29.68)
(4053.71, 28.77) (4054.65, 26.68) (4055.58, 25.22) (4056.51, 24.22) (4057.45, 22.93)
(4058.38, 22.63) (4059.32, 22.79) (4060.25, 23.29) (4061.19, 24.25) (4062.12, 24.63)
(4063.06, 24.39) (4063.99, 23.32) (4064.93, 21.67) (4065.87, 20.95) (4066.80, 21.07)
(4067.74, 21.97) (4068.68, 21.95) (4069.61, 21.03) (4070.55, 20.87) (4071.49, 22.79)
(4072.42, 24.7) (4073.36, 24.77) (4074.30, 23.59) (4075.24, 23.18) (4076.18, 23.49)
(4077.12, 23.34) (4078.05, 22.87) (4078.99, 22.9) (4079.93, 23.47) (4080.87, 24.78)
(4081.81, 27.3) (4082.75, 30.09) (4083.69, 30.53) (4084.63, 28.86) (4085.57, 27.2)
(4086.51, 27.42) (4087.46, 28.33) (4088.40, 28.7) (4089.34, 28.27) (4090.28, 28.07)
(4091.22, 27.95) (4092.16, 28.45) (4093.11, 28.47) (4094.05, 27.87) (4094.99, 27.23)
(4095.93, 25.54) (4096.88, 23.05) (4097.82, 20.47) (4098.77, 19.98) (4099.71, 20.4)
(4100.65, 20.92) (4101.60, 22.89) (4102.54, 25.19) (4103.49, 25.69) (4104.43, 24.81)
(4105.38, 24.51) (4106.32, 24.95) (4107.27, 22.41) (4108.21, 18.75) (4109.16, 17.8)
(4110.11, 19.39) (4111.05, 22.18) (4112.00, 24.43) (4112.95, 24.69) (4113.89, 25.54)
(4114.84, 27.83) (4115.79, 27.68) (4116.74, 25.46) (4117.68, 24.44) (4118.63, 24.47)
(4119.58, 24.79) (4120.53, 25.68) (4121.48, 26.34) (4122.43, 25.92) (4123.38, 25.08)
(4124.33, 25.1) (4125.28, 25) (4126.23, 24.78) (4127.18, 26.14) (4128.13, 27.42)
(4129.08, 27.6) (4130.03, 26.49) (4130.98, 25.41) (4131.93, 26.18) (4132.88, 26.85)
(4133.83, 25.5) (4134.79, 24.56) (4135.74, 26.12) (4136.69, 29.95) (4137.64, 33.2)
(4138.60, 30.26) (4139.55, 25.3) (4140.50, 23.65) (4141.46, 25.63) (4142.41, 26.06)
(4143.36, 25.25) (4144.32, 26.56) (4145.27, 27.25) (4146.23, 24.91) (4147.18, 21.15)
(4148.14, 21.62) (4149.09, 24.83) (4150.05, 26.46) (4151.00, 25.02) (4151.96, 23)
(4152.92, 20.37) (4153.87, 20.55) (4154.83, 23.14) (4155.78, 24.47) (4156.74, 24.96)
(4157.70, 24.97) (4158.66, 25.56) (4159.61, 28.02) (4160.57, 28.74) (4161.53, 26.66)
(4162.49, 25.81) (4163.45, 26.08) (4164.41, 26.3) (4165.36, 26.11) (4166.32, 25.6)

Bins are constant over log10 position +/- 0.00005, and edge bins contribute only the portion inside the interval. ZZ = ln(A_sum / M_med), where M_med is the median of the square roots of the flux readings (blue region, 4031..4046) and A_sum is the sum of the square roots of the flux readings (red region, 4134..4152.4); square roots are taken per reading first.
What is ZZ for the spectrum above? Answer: 3.0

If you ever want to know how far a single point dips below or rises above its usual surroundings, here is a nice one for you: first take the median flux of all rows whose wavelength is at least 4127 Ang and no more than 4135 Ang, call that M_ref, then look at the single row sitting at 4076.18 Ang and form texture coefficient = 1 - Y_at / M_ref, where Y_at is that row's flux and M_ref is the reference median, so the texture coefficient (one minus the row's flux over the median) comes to 0.10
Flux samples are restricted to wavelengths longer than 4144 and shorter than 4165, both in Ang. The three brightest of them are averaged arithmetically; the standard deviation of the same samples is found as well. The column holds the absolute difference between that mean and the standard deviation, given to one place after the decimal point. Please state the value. 25.7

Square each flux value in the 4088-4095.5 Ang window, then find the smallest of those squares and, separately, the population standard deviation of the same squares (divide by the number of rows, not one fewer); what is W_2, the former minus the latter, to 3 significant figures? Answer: 717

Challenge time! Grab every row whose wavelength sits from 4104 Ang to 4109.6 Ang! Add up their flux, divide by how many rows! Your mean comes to 22.2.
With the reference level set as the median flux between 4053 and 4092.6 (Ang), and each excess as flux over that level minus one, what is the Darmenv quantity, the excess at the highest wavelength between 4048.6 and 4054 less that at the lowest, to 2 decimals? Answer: 0.15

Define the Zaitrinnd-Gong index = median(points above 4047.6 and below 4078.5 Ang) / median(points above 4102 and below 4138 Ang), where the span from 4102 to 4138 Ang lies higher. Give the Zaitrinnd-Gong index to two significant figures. 0.92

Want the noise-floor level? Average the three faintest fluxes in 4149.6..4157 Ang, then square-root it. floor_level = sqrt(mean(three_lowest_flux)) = 4.6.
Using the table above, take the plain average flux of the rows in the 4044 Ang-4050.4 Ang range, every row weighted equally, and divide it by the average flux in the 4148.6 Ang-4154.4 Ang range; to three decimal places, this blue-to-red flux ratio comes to 0.978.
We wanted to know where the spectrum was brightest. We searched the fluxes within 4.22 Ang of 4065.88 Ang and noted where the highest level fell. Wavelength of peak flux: 4062.12 Ang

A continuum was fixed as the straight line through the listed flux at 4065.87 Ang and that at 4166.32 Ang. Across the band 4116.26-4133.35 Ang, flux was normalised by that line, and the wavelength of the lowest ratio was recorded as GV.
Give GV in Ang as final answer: 4126.23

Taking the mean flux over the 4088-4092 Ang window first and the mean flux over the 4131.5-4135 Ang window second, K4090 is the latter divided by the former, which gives 0.91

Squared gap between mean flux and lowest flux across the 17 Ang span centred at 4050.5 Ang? 22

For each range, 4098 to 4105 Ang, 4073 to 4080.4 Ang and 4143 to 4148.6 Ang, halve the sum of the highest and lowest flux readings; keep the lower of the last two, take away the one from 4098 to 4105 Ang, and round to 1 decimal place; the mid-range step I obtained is 1.0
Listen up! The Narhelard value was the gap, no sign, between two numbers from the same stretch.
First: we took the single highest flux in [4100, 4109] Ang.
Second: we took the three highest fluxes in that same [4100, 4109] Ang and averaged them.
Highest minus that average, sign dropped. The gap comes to 0.41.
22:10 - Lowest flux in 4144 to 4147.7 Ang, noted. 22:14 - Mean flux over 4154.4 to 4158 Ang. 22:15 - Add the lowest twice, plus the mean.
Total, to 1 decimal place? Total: 66.7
